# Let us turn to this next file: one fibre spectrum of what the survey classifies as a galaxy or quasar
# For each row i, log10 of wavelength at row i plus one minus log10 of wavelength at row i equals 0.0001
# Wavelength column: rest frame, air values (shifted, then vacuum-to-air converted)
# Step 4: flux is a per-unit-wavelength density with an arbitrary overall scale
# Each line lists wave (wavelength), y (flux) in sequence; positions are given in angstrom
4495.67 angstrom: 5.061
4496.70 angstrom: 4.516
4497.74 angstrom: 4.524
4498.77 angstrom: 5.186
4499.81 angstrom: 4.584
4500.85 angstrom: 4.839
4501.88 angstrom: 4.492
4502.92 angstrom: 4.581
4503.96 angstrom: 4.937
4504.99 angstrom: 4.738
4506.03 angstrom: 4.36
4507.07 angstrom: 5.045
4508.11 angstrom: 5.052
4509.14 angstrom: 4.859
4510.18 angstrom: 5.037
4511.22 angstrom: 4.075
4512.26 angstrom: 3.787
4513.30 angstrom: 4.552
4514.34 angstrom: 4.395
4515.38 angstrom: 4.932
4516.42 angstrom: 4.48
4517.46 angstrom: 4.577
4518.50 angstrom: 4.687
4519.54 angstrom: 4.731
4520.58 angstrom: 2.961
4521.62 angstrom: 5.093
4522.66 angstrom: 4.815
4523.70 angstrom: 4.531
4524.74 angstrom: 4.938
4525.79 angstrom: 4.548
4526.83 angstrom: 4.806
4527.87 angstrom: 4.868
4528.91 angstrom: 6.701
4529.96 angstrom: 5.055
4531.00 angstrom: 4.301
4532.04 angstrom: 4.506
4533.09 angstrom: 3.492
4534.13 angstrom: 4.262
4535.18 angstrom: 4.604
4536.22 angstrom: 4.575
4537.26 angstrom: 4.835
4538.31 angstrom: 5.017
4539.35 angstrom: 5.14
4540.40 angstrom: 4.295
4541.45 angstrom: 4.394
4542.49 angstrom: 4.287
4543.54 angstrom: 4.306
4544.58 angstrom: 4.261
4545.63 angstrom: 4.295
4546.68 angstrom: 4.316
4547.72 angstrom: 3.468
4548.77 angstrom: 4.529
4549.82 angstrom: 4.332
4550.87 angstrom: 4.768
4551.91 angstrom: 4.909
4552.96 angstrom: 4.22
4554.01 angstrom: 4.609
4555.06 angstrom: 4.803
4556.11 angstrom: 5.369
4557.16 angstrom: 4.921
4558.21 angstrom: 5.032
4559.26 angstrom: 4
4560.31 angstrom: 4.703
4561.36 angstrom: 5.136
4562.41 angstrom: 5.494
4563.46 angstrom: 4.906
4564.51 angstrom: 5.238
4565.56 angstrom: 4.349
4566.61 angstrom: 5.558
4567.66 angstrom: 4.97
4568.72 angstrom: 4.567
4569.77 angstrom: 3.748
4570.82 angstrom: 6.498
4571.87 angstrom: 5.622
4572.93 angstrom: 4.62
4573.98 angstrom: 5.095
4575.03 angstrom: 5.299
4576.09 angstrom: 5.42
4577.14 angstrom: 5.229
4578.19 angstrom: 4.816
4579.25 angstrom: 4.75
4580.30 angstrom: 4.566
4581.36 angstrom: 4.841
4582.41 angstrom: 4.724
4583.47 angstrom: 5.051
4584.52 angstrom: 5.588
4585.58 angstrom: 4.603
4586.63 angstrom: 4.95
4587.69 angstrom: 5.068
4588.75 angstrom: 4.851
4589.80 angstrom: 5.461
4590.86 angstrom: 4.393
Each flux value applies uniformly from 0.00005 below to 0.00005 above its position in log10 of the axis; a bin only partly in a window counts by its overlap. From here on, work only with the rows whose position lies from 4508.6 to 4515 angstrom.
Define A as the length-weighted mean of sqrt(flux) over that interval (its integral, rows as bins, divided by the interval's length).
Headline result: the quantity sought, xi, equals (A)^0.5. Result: 1.45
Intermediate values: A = 2.11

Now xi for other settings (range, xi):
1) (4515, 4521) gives 1.45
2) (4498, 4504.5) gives 1.48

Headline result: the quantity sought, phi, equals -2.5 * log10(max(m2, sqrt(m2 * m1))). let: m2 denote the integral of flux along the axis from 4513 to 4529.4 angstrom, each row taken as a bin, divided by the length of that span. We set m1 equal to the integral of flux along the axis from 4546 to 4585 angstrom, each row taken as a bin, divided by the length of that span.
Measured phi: -1.70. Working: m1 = 4.86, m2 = 4.73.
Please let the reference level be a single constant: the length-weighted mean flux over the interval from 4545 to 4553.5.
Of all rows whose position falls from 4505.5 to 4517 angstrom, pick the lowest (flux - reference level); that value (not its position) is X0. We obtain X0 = -0.6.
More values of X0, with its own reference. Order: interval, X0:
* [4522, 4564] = -0.9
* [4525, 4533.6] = -0.9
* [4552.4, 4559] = -0.1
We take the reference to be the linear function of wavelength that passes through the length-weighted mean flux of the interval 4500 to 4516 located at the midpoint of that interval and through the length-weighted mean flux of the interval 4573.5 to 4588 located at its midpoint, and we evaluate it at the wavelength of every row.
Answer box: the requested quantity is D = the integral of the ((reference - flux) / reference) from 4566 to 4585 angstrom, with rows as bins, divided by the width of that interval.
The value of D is -0.02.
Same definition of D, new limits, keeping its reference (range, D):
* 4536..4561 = 0.06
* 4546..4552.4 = 0.10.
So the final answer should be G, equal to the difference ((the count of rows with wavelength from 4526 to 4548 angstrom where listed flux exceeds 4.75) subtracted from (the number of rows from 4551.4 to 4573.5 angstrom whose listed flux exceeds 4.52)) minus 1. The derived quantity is 9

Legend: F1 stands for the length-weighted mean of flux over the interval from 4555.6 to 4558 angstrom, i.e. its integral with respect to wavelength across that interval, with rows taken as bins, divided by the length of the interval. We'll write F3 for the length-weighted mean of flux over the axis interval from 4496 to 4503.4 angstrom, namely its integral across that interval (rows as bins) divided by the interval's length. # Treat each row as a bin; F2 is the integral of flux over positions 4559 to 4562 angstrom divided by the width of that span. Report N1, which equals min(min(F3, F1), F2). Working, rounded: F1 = 5.13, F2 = 4.70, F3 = 4.69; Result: 4.69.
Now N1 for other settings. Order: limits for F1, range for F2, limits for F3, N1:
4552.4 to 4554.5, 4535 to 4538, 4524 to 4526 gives 4.41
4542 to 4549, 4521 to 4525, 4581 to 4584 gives 4.20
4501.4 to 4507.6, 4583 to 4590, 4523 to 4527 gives 4.69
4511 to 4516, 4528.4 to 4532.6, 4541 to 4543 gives 4.35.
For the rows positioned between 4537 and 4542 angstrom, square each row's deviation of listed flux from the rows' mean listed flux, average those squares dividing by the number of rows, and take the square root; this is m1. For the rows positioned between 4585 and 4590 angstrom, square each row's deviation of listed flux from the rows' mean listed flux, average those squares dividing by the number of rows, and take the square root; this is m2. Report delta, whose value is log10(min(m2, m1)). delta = -0.55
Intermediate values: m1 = 0.34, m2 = 0.28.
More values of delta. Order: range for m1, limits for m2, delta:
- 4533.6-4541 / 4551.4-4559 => -0.50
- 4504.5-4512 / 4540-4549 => -0.55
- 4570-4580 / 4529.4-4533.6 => -0.27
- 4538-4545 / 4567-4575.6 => -0.45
